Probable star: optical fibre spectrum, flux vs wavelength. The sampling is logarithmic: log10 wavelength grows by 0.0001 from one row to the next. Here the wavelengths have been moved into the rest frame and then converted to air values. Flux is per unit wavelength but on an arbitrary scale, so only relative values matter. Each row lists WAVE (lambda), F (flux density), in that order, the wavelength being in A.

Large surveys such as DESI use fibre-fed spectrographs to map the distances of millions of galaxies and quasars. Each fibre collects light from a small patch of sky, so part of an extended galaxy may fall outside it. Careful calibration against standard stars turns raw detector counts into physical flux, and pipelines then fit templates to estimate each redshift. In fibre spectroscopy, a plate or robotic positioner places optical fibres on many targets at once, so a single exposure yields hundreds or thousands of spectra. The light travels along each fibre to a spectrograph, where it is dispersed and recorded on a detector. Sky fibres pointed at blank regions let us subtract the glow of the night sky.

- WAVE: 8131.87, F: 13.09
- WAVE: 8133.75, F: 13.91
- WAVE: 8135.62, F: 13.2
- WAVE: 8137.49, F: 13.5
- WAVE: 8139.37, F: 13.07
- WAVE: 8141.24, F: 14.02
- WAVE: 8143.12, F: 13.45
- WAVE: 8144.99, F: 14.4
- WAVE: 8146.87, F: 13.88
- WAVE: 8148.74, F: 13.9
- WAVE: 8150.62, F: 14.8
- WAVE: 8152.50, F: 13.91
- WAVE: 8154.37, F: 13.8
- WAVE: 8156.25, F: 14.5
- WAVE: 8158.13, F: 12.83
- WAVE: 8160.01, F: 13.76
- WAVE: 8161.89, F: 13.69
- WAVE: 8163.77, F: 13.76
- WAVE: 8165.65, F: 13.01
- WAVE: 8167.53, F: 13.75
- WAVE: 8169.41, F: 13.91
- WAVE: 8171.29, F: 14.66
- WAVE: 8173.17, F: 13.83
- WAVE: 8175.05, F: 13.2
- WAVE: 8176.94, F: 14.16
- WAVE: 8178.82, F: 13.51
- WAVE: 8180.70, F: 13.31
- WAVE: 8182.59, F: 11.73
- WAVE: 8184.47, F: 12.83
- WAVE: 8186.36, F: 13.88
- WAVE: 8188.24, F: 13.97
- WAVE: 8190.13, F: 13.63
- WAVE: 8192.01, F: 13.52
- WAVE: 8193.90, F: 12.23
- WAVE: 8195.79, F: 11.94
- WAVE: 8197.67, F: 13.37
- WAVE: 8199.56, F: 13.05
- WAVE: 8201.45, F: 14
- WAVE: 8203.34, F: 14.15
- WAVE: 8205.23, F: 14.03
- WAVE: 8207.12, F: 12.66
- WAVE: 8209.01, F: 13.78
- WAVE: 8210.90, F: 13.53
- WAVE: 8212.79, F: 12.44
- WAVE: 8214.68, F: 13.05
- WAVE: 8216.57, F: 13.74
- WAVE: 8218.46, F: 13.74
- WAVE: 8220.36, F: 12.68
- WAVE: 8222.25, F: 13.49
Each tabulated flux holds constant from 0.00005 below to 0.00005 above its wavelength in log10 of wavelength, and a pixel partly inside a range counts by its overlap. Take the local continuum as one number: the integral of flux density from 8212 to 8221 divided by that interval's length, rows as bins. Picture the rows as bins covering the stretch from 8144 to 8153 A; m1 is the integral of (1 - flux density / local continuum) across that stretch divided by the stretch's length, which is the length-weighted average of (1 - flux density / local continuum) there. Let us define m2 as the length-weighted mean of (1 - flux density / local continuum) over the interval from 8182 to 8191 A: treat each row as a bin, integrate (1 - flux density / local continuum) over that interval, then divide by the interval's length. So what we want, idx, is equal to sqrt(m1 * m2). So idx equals 0.025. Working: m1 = -0.078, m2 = -0.01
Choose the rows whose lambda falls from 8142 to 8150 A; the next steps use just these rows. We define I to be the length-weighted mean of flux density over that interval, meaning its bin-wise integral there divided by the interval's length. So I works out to 13.9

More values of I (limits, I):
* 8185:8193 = 13.7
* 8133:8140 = 13.4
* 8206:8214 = 13.1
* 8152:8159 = 13.8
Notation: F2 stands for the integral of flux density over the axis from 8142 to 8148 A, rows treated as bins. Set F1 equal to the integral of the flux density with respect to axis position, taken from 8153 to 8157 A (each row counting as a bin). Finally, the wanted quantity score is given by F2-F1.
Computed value 27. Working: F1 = 57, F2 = 84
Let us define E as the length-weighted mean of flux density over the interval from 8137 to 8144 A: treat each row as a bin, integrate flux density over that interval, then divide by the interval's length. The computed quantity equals 13.50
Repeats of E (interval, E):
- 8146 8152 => 14.18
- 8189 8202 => 13.09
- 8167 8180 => 13.86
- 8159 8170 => 13.63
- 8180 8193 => 13.26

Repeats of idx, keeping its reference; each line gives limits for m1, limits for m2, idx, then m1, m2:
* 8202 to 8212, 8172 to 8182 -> 0.033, -0.036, -0.03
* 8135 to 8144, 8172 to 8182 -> 0.027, -0.023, -0.03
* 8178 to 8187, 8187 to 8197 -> 0.007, 0.010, 0.00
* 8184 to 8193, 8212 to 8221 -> 0.003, -0.034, 0.00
